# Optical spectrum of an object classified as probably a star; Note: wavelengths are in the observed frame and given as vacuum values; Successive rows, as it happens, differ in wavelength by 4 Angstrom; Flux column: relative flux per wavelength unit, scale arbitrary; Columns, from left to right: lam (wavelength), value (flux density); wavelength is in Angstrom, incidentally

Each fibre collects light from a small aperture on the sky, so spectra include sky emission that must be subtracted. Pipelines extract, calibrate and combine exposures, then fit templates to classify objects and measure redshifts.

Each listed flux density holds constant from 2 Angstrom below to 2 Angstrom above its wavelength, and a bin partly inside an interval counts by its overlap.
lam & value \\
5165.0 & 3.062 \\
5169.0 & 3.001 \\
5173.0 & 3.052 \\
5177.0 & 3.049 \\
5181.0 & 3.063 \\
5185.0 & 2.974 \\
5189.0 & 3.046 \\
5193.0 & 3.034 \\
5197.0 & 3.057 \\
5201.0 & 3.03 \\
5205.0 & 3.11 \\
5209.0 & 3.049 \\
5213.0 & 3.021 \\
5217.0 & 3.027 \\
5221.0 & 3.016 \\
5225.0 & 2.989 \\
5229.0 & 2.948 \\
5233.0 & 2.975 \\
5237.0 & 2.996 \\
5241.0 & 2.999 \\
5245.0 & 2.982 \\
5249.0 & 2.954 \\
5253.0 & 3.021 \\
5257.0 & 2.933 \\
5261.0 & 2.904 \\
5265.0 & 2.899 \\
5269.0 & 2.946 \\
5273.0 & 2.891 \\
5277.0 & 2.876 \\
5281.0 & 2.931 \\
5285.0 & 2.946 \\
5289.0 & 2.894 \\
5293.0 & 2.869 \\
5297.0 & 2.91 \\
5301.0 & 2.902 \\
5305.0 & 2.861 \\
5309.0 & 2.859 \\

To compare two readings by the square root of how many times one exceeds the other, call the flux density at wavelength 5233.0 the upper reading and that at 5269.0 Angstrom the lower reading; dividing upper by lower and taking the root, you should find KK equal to 1.00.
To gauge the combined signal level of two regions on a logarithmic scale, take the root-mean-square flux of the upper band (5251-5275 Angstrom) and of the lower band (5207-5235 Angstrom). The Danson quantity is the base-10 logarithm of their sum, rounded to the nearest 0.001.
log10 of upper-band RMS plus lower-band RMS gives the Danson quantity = 0.774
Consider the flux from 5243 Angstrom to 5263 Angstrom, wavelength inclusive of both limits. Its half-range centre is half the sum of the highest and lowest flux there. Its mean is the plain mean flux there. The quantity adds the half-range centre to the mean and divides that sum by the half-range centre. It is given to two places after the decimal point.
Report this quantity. 2.00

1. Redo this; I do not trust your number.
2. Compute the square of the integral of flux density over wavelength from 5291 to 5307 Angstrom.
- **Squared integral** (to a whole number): 2131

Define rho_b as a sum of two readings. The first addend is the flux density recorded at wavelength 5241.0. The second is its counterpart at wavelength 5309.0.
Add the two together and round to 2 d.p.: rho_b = 5.86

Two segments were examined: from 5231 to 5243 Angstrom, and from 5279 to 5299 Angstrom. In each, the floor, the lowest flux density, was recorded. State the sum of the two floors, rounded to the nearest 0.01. 5.84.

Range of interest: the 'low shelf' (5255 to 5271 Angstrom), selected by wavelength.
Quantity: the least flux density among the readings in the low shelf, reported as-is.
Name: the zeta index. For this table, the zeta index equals 2.899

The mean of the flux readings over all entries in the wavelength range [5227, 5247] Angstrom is 2.98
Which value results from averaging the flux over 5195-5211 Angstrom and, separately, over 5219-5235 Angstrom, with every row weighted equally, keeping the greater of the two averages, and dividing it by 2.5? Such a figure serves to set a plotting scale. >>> 1.22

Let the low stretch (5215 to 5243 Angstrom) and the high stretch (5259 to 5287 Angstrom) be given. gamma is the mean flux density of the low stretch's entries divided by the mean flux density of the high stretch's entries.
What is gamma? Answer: 1.03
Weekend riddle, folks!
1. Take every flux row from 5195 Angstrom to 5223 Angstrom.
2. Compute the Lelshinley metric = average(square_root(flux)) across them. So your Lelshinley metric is 1.74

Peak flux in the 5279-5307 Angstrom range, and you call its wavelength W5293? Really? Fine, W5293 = 5285.0 Angstrom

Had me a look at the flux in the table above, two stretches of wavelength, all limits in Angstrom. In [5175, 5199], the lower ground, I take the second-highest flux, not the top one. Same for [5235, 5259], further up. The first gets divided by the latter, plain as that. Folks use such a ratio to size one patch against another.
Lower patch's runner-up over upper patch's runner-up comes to 1.02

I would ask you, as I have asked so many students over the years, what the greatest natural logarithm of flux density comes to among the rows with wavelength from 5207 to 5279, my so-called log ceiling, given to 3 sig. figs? 1.11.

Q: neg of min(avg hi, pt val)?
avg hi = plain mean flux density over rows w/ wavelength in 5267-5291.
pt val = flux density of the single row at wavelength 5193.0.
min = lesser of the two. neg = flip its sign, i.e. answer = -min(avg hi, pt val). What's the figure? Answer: -2.91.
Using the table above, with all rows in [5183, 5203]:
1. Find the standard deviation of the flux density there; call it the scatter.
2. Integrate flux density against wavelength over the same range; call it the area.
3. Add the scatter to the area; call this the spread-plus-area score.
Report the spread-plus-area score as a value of 60.6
